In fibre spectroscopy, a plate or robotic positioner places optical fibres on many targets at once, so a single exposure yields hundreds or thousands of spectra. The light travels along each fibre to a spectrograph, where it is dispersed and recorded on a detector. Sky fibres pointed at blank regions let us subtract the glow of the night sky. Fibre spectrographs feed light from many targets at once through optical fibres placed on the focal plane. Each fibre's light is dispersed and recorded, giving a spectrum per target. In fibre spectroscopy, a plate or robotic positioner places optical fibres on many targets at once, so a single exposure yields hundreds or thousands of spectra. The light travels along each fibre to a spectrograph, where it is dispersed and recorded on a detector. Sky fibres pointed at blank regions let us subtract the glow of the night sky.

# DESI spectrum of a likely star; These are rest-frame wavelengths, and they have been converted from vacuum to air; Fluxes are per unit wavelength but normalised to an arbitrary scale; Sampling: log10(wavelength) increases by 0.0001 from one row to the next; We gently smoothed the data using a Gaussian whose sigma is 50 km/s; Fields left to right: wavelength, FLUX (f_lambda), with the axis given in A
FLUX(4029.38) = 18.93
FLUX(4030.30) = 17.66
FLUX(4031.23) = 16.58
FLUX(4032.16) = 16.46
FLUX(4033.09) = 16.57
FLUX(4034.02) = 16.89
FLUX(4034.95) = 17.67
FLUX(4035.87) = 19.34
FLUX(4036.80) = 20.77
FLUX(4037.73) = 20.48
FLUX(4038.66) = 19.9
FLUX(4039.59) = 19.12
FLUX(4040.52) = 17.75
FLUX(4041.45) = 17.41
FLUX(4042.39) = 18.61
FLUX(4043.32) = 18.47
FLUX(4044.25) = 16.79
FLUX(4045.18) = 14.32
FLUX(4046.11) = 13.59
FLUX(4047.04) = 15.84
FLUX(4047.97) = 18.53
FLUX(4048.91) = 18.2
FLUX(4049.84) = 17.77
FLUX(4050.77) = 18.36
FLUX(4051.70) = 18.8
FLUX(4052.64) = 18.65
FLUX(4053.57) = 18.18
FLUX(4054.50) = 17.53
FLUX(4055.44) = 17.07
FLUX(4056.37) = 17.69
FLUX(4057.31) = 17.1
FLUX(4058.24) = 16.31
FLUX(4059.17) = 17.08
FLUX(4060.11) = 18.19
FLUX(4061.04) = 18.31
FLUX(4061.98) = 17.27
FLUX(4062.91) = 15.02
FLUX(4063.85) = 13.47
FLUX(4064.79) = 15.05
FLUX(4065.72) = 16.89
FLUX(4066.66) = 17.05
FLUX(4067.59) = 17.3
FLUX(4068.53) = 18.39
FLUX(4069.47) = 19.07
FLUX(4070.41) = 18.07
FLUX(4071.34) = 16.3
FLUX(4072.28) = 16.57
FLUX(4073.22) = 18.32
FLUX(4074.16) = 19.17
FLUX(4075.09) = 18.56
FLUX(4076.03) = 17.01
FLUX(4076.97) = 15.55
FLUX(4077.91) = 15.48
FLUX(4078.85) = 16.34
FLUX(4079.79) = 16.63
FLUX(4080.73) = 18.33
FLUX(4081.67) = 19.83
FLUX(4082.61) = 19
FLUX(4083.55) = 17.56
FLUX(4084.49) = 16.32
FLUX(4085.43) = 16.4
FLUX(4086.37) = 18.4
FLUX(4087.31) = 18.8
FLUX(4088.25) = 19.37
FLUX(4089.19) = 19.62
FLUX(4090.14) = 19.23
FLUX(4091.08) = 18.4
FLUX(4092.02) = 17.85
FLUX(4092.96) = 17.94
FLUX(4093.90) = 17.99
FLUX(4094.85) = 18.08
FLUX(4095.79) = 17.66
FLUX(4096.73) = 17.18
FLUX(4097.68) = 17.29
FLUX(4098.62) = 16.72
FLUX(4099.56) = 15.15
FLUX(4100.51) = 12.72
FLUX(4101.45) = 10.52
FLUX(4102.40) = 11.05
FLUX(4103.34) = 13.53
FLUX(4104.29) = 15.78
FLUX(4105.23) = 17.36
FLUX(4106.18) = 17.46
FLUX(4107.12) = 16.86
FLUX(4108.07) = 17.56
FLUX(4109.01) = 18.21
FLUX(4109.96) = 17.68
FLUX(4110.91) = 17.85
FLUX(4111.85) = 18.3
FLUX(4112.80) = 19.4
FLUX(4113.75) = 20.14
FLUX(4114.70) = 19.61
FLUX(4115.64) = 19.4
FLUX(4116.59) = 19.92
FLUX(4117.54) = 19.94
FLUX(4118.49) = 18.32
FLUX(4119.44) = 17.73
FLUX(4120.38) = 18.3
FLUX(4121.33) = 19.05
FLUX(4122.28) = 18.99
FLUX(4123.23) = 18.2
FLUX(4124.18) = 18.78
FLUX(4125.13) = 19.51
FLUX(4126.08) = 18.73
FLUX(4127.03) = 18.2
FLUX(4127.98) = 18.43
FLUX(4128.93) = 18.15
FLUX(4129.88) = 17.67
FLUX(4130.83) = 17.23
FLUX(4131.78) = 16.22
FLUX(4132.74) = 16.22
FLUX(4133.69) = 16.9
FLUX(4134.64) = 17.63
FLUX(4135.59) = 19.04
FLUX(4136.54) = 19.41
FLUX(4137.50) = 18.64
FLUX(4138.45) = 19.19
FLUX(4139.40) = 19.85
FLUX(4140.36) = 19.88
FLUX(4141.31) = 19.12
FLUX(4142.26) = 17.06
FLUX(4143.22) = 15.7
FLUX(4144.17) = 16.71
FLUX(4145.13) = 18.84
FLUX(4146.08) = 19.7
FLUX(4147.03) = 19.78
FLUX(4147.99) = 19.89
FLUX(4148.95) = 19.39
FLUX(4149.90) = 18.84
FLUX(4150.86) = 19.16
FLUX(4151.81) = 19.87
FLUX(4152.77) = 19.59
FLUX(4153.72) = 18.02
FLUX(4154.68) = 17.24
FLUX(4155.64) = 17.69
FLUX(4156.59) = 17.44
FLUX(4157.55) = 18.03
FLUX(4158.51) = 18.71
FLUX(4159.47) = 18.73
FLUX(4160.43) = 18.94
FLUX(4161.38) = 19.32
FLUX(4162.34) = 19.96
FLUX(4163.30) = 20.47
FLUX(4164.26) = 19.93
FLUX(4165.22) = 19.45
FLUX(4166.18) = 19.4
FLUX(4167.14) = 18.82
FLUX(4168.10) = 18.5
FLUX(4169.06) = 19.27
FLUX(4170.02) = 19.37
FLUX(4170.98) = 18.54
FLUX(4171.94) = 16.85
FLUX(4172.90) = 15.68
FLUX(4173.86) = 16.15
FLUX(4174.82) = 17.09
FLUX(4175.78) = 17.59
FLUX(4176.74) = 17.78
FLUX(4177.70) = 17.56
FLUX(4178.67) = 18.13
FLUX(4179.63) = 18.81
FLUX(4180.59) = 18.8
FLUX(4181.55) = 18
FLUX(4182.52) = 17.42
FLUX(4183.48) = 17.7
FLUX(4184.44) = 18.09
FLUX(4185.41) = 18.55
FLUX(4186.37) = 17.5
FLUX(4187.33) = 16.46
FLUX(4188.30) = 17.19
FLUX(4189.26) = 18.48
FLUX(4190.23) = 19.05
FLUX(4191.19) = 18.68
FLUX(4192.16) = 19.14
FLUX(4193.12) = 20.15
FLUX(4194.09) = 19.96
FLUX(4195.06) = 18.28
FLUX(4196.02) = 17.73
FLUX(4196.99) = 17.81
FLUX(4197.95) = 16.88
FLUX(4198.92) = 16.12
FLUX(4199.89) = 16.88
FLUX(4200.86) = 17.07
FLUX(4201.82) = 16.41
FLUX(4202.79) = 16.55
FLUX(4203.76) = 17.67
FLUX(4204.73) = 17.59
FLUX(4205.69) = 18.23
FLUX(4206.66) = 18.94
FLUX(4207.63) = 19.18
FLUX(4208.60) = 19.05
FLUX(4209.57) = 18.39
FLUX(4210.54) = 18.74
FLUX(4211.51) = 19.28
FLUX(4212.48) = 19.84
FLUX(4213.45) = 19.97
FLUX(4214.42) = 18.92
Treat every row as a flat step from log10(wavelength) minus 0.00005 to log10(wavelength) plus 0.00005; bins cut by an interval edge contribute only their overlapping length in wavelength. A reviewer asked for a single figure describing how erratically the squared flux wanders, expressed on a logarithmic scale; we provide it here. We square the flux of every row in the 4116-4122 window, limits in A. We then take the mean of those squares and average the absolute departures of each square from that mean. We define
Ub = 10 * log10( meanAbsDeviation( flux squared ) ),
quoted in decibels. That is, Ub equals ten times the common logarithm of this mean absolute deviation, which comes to 14.6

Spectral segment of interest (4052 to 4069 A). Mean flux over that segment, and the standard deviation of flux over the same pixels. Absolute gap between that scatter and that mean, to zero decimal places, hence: 16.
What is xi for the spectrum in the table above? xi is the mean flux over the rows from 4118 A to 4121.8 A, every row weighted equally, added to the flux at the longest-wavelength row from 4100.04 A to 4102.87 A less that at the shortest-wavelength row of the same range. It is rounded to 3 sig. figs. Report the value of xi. 16.7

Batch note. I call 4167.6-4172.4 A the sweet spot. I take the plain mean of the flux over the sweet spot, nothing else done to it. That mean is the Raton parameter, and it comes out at 18.5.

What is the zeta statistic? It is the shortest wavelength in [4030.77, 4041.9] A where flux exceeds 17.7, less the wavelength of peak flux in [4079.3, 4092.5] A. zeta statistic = -45.8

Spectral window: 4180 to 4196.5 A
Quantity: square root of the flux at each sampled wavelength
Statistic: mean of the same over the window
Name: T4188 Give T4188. 4.28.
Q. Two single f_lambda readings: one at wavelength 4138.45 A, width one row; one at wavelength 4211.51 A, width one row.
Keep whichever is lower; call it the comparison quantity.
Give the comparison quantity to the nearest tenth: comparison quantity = 19.2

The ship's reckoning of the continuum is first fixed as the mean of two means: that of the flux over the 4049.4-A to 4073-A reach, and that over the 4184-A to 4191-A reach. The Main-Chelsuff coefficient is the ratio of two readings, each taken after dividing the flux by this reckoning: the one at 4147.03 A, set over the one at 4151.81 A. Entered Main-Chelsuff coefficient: 1.00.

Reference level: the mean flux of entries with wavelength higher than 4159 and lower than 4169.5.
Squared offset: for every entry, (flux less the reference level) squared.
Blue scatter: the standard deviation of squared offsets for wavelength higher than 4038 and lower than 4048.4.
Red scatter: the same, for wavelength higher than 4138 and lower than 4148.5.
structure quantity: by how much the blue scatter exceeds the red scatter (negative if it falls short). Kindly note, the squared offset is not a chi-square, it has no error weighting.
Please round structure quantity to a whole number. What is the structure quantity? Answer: 7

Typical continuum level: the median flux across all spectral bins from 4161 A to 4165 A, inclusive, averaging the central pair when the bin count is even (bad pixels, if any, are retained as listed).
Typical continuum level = 19.9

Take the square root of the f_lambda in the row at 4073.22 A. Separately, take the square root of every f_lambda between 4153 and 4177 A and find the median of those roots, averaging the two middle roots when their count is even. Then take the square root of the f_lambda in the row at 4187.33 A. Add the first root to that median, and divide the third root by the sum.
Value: 0.473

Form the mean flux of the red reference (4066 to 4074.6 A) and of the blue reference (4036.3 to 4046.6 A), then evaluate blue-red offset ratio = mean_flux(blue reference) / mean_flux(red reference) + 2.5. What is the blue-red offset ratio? 3.51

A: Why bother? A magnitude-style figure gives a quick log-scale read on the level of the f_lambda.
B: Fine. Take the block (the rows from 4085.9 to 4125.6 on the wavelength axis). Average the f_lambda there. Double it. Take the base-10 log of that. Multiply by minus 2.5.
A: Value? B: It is -3.87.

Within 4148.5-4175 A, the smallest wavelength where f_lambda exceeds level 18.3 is 4148.95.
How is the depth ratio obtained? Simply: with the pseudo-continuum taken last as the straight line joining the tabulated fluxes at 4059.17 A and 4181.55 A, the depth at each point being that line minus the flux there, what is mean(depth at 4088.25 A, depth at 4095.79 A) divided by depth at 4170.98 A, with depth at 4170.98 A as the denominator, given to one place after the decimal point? 1.9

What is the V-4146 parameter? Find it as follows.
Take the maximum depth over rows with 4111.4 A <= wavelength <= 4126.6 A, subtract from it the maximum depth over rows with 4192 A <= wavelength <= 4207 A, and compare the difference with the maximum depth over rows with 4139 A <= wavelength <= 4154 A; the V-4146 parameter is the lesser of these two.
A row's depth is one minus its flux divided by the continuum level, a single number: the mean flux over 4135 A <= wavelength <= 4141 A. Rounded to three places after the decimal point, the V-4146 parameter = -0.083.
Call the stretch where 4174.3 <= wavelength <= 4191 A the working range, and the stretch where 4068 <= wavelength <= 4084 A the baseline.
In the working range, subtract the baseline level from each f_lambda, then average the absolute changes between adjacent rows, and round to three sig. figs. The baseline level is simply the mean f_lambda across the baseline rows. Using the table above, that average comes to 0.585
